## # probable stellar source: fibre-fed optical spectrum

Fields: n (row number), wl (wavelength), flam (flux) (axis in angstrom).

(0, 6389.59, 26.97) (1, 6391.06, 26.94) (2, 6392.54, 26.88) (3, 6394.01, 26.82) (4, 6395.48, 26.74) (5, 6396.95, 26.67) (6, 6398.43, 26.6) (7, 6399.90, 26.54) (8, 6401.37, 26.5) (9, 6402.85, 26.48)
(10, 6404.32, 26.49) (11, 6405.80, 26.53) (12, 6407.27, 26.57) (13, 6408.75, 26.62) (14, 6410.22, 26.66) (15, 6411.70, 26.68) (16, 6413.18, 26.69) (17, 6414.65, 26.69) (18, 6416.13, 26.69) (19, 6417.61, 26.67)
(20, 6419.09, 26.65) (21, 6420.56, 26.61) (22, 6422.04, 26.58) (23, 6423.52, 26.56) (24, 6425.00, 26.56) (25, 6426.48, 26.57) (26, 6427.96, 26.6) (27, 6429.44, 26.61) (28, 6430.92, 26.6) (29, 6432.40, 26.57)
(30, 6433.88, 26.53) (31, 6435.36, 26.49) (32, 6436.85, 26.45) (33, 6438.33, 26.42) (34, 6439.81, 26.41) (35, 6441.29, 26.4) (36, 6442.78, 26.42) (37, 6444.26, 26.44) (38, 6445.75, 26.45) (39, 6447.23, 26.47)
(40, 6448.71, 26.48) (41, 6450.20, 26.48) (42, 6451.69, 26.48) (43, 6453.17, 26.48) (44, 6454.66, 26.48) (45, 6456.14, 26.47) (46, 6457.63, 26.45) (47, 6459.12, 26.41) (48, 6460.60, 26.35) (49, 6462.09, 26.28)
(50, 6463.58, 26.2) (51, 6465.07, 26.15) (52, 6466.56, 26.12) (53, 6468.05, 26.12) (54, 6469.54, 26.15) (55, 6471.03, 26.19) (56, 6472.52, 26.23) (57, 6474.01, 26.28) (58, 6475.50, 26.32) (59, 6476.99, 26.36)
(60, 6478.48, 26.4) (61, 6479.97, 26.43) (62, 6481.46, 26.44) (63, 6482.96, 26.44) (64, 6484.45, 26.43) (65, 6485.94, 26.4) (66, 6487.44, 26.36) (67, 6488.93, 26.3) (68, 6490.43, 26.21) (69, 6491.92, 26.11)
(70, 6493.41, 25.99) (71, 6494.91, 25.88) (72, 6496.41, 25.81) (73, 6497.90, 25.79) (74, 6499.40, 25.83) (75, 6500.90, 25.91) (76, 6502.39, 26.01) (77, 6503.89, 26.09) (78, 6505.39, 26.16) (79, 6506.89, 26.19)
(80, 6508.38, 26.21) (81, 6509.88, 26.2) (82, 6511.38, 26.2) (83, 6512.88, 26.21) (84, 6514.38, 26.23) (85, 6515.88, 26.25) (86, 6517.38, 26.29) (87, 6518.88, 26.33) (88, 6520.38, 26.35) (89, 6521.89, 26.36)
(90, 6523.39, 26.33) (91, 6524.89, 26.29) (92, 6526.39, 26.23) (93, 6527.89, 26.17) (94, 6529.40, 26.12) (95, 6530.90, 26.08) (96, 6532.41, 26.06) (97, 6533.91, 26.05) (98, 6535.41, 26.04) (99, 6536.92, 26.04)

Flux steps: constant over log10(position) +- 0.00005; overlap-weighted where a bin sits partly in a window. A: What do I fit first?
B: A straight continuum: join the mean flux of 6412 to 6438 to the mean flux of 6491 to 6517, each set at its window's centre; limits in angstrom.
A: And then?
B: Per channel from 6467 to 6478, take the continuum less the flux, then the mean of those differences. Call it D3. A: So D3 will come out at 0.04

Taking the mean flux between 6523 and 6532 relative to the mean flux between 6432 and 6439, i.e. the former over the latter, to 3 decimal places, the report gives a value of 0.989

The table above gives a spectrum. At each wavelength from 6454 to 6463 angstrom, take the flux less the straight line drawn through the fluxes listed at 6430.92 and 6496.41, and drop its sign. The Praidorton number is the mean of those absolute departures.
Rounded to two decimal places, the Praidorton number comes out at 0.14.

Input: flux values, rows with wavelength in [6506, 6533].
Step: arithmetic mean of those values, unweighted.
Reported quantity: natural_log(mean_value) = 3.27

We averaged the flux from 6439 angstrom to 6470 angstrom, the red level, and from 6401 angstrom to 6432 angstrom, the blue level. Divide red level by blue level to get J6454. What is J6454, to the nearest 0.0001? 0.9912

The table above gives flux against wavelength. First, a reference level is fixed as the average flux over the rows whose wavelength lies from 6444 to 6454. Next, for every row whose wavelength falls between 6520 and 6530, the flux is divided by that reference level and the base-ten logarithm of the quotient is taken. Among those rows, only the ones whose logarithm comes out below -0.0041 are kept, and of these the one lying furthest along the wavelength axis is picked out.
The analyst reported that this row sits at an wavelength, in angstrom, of 6529.40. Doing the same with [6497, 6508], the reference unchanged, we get 6506.89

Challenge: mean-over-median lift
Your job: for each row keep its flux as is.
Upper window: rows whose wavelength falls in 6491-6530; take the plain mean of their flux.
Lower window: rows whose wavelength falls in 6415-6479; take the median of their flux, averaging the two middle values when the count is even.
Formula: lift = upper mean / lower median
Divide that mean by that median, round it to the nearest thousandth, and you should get 0.988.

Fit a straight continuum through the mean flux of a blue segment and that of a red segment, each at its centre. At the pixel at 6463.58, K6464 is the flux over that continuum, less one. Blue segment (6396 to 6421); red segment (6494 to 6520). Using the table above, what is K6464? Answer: -0.005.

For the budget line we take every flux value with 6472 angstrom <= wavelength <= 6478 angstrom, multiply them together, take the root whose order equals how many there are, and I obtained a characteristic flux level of 26.3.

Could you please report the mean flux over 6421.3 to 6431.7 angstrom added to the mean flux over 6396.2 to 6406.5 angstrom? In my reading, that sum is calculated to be 53.1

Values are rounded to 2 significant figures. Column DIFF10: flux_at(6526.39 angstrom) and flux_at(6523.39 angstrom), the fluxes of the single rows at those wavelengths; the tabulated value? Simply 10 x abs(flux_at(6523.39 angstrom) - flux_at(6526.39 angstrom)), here 1.0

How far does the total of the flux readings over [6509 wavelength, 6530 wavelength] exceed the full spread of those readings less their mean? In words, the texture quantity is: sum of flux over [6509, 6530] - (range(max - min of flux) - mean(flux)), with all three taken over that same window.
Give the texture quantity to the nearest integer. 394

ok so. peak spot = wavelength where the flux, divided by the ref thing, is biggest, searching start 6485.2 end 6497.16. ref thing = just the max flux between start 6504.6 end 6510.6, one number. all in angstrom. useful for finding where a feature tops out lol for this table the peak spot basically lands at 6485.94 angstrom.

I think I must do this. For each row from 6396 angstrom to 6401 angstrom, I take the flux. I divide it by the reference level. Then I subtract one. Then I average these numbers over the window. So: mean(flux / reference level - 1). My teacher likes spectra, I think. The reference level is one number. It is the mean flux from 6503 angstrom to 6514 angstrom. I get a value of 0.016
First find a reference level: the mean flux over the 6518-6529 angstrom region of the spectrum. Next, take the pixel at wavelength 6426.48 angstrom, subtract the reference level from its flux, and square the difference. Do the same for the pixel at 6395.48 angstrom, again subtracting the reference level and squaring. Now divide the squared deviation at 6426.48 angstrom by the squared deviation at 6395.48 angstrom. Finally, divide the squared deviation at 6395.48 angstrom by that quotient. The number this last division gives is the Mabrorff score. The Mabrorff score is 0.5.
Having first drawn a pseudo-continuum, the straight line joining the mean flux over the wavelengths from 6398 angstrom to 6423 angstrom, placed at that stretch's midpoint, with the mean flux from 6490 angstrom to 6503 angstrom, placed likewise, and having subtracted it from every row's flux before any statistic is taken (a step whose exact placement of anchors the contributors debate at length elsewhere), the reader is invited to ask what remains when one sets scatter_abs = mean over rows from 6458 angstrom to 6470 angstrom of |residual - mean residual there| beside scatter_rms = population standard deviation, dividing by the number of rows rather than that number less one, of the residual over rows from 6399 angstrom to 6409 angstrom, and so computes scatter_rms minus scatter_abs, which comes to -0.01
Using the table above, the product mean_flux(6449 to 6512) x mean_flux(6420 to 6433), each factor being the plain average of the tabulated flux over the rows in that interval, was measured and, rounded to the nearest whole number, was 697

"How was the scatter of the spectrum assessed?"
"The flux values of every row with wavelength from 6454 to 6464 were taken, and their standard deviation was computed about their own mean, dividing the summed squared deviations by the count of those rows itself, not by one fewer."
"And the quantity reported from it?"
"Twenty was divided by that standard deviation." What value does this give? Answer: 204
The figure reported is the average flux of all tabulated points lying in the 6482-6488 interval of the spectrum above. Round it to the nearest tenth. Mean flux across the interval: 26.4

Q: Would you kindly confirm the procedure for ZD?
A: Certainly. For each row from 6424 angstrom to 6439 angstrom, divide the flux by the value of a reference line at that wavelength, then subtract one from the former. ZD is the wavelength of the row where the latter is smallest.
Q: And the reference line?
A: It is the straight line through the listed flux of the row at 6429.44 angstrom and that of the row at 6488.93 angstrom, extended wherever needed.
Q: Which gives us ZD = 6438.33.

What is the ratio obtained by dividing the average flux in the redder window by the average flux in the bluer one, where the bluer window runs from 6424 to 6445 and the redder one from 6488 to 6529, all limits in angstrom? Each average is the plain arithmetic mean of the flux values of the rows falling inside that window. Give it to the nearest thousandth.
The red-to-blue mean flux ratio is 0.986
